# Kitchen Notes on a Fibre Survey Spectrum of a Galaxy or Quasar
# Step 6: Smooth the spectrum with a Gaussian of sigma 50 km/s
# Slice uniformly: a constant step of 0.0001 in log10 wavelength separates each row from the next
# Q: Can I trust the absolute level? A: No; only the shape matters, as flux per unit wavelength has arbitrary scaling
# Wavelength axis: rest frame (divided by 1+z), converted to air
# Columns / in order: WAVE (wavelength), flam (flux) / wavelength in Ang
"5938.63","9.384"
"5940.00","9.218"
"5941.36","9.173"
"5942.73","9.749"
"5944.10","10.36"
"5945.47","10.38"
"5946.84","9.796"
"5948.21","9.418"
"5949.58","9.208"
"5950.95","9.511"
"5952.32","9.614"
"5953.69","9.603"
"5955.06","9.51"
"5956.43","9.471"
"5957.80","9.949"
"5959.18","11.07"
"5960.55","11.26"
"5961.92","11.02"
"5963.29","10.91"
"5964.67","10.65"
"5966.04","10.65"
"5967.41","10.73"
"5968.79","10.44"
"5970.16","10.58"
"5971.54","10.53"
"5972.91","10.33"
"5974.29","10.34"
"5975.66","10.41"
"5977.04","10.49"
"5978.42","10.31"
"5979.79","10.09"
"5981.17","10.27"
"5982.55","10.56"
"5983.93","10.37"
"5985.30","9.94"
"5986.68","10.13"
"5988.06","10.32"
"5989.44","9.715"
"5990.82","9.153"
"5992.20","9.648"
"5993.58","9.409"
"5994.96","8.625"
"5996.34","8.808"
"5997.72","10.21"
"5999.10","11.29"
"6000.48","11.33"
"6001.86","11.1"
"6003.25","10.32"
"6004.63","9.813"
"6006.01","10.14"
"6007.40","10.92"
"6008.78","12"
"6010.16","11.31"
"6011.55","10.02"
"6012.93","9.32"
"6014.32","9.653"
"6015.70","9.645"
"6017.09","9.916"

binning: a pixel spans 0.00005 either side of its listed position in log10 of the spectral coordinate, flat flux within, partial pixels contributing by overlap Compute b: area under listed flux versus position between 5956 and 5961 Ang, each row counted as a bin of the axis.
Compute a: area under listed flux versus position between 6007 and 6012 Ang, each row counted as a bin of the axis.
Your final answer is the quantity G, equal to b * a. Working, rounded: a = 55.6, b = 52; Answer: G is 2903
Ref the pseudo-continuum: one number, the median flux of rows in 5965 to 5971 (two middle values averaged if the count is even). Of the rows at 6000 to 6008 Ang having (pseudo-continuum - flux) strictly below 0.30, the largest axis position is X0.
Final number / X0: 6007.40 Ang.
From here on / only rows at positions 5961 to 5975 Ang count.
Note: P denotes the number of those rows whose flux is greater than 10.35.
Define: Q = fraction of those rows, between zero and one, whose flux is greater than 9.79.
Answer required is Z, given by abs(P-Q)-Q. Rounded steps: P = 8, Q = 1.0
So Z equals 6.0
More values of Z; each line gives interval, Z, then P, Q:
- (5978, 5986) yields 0.0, 2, 1.0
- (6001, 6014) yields 2.2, 4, 0.9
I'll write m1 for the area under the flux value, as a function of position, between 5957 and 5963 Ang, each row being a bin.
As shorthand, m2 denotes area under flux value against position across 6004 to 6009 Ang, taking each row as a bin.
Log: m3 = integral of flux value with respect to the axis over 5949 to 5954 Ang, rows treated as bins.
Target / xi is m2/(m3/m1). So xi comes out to 73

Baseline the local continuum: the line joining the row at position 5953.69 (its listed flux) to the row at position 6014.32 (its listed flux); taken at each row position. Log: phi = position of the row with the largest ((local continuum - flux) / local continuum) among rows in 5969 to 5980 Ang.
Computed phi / 5979.79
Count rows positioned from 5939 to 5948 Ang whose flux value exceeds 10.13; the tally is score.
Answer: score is 2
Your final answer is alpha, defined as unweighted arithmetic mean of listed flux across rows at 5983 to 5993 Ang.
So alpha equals 9.9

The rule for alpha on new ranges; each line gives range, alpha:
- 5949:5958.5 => 9.6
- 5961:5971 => 10.7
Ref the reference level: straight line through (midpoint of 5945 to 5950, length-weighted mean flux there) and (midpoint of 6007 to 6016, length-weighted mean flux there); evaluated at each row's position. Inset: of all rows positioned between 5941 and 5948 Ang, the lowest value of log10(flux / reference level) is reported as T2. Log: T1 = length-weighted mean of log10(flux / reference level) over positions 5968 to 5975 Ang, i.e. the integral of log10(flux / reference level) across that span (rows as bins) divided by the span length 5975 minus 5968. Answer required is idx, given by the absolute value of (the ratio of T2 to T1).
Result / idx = 1.0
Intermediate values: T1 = 0.020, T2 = -0.021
